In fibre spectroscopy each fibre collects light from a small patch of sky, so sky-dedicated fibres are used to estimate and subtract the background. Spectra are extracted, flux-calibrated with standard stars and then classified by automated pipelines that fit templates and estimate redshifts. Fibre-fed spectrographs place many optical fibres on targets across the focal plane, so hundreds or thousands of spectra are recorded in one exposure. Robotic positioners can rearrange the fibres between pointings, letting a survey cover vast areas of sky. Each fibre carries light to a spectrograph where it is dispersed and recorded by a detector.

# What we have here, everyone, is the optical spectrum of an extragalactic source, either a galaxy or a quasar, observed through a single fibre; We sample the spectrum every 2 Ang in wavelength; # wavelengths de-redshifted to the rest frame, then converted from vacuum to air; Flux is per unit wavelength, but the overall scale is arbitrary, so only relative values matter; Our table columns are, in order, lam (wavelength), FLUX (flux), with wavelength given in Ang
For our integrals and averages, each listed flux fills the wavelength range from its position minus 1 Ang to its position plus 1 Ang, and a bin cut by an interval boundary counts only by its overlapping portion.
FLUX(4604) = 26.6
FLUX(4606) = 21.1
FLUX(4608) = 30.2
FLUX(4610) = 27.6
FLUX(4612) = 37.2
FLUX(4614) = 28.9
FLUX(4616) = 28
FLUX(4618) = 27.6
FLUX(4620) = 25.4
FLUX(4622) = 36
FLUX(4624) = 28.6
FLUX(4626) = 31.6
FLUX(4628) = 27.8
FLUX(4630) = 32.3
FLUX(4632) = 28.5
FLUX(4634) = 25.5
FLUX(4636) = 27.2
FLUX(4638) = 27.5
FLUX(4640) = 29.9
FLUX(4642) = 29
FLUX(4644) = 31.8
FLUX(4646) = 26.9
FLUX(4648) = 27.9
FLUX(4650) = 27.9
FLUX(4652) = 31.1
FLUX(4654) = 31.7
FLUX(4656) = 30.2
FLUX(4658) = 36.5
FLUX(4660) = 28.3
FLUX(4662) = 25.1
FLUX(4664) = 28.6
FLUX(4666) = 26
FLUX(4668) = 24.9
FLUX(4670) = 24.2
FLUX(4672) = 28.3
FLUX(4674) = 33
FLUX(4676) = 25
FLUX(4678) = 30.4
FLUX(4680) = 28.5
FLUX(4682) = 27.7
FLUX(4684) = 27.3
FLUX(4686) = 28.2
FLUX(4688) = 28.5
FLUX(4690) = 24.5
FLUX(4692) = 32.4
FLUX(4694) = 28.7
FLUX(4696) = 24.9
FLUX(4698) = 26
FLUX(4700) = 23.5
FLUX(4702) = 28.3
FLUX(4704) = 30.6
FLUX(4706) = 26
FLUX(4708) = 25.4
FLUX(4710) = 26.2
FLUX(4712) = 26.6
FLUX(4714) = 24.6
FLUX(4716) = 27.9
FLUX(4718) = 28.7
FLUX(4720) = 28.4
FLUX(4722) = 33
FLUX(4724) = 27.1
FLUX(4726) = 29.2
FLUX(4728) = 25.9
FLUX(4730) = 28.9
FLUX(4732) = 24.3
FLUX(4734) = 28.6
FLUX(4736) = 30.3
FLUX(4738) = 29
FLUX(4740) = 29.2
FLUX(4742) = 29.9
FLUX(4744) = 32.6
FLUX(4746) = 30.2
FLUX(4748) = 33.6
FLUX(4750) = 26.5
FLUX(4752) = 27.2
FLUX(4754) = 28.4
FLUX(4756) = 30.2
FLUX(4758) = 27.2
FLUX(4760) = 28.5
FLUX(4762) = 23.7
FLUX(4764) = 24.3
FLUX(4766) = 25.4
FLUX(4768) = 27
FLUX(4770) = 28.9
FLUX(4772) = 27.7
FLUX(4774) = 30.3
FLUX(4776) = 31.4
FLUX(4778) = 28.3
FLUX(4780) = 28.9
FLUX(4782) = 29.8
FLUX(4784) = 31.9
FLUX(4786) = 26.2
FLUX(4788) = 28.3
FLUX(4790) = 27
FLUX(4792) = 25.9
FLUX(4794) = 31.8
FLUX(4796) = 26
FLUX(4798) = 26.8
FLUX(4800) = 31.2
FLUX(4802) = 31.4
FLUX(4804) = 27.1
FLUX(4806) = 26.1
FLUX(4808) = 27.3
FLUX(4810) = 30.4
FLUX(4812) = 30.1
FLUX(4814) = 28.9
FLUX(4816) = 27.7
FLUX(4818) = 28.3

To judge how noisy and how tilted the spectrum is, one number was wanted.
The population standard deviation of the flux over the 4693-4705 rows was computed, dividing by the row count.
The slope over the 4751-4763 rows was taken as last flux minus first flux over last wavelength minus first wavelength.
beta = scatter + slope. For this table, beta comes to 2.1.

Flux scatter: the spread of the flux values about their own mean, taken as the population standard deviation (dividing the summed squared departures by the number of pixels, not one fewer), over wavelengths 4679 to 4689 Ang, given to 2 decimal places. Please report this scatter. 0.47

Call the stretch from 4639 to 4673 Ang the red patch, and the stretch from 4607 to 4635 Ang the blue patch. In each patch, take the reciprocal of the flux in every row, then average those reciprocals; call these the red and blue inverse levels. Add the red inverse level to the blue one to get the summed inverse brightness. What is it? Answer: 0.0693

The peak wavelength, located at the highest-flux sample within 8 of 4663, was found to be 4658 Ang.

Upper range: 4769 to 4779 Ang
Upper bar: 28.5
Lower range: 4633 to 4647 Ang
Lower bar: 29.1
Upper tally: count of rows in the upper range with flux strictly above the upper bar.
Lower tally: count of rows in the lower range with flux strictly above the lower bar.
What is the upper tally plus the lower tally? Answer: 5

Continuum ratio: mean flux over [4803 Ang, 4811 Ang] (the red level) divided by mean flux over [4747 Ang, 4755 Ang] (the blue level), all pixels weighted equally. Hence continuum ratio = 0.96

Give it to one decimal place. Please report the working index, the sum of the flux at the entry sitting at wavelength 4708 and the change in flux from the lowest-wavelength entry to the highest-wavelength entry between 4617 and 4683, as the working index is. 25.5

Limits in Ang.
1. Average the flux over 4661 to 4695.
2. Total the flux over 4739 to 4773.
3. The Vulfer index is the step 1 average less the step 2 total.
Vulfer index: -453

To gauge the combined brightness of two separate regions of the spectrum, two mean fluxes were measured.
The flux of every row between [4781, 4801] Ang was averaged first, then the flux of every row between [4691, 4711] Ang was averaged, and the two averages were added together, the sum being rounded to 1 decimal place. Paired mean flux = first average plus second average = 55.7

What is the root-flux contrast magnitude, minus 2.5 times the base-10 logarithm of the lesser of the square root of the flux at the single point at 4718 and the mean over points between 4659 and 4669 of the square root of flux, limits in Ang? -1.78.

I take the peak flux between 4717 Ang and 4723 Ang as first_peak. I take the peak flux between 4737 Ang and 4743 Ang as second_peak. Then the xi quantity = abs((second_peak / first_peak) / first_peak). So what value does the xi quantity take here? 0.027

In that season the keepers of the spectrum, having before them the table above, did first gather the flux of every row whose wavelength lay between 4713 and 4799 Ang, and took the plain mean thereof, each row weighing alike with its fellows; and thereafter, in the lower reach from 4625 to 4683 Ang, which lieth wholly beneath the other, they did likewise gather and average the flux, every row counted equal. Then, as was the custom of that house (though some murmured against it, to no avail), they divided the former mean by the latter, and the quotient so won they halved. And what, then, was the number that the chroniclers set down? 0.493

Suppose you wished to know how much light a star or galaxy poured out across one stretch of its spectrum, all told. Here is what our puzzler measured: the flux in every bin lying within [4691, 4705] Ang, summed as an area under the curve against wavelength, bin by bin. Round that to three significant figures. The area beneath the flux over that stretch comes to 389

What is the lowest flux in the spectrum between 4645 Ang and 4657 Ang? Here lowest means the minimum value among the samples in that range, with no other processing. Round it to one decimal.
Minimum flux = 26.9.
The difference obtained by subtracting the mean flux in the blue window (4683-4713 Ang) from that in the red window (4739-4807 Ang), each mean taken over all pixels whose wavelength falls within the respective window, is 1.4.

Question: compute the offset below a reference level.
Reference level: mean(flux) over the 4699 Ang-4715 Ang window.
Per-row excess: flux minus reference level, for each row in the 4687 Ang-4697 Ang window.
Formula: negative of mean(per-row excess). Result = -1.4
